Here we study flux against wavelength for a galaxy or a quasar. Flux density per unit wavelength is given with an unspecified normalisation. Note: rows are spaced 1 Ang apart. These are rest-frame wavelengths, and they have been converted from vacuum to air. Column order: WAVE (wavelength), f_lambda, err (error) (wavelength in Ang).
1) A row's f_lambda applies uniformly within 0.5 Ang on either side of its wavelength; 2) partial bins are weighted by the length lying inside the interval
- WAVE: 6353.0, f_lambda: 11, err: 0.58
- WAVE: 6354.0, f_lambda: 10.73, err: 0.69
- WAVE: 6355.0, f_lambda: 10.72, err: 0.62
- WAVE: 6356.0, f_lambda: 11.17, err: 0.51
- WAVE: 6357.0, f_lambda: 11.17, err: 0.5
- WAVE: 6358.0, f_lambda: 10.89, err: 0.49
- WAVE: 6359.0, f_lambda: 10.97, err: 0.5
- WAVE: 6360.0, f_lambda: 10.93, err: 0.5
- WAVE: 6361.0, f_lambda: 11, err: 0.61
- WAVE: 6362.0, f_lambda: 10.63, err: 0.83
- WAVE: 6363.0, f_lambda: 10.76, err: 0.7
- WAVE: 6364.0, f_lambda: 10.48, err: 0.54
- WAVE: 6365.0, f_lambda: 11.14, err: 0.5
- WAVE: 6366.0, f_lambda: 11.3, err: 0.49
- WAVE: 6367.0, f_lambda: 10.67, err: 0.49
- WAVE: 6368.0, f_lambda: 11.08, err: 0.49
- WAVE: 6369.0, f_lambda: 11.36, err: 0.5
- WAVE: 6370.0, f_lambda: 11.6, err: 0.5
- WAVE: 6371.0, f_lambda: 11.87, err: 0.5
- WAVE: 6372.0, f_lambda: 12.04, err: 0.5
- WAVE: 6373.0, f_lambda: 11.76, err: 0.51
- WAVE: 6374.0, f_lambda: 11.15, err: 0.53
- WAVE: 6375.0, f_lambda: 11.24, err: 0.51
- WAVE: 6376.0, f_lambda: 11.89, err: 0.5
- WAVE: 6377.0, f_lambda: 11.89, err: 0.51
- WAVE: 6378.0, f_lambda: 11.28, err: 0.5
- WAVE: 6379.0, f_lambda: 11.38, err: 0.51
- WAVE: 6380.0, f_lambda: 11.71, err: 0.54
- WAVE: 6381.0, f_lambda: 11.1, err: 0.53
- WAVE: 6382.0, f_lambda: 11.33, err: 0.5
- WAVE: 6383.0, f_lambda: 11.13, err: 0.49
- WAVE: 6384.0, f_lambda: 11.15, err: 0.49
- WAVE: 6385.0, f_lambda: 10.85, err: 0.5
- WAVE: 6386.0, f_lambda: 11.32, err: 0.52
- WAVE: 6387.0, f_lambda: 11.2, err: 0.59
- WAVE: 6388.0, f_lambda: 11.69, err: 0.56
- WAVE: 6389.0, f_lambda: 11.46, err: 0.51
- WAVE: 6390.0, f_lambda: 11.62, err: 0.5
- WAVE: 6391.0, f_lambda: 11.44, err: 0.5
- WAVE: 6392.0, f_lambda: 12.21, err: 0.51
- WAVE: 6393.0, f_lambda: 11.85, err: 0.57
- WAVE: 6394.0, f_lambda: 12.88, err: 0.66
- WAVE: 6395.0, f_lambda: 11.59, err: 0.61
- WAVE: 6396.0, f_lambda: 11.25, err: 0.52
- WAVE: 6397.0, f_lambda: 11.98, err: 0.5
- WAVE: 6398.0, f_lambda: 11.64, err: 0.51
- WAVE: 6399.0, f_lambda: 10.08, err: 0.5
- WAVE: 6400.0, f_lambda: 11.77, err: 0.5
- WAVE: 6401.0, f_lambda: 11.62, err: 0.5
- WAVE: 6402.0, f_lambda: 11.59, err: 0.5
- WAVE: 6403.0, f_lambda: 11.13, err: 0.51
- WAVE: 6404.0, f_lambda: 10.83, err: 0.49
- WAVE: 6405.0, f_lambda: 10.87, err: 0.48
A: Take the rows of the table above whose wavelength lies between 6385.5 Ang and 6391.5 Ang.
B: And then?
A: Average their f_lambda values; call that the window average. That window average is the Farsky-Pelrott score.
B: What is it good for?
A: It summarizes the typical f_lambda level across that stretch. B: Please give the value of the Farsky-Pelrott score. 11.5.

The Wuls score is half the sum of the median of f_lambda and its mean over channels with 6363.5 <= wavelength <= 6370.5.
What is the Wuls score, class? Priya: 11.1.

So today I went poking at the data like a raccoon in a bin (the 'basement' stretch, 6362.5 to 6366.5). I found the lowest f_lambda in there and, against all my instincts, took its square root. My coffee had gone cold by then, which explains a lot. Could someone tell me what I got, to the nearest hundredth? 3.24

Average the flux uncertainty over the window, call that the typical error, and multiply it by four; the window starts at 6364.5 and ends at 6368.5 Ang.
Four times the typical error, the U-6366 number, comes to 1.97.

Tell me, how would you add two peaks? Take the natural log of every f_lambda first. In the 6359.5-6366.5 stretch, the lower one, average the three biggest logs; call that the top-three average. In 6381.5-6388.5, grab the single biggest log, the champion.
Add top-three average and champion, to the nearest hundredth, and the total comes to 4.87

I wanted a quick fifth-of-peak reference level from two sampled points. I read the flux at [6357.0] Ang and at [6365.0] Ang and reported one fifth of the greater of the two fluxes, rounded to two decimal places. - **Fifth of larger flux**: 2.23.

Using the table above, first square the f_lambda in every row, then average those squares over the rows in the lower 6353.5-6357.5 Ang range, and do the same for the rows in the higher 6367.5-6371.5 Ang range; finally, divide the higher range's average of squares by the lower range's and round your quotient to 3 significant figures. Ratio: 1.10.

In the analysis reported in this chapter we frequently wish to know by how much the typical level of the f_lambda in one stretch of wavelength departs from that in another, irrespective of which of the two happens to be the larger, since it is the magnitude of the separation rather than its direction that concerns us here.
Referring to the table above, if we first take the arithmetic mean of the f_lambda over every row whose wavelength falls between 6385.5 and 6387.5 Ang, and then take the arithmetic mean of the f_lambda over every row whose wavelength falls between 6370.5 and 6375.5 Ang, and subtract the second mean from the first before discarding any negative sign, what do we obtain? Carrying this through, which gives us 0.4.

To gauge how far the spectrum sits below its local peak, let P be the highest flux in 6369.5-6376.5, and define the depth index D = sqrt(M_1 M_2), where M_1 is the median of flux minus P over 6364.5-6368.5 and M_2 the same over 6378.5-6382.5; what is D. 0.80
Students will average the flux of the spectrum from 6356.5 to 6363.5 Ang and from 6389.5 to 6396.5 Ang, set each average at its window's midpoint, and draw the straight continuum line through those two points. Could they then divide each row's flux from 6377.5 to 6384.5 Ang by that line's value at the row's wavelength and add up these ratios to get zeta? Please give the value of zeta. 6.9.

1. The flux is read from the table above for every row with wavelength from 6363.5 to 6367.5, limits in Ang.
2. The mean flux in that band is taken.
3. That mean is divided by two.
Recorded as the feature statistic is 5.45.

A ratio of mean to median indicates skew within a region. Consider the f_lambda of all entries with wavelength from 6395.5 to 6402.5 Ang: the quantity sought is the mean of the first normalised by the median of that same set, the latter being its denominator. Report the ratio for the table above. 0.98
